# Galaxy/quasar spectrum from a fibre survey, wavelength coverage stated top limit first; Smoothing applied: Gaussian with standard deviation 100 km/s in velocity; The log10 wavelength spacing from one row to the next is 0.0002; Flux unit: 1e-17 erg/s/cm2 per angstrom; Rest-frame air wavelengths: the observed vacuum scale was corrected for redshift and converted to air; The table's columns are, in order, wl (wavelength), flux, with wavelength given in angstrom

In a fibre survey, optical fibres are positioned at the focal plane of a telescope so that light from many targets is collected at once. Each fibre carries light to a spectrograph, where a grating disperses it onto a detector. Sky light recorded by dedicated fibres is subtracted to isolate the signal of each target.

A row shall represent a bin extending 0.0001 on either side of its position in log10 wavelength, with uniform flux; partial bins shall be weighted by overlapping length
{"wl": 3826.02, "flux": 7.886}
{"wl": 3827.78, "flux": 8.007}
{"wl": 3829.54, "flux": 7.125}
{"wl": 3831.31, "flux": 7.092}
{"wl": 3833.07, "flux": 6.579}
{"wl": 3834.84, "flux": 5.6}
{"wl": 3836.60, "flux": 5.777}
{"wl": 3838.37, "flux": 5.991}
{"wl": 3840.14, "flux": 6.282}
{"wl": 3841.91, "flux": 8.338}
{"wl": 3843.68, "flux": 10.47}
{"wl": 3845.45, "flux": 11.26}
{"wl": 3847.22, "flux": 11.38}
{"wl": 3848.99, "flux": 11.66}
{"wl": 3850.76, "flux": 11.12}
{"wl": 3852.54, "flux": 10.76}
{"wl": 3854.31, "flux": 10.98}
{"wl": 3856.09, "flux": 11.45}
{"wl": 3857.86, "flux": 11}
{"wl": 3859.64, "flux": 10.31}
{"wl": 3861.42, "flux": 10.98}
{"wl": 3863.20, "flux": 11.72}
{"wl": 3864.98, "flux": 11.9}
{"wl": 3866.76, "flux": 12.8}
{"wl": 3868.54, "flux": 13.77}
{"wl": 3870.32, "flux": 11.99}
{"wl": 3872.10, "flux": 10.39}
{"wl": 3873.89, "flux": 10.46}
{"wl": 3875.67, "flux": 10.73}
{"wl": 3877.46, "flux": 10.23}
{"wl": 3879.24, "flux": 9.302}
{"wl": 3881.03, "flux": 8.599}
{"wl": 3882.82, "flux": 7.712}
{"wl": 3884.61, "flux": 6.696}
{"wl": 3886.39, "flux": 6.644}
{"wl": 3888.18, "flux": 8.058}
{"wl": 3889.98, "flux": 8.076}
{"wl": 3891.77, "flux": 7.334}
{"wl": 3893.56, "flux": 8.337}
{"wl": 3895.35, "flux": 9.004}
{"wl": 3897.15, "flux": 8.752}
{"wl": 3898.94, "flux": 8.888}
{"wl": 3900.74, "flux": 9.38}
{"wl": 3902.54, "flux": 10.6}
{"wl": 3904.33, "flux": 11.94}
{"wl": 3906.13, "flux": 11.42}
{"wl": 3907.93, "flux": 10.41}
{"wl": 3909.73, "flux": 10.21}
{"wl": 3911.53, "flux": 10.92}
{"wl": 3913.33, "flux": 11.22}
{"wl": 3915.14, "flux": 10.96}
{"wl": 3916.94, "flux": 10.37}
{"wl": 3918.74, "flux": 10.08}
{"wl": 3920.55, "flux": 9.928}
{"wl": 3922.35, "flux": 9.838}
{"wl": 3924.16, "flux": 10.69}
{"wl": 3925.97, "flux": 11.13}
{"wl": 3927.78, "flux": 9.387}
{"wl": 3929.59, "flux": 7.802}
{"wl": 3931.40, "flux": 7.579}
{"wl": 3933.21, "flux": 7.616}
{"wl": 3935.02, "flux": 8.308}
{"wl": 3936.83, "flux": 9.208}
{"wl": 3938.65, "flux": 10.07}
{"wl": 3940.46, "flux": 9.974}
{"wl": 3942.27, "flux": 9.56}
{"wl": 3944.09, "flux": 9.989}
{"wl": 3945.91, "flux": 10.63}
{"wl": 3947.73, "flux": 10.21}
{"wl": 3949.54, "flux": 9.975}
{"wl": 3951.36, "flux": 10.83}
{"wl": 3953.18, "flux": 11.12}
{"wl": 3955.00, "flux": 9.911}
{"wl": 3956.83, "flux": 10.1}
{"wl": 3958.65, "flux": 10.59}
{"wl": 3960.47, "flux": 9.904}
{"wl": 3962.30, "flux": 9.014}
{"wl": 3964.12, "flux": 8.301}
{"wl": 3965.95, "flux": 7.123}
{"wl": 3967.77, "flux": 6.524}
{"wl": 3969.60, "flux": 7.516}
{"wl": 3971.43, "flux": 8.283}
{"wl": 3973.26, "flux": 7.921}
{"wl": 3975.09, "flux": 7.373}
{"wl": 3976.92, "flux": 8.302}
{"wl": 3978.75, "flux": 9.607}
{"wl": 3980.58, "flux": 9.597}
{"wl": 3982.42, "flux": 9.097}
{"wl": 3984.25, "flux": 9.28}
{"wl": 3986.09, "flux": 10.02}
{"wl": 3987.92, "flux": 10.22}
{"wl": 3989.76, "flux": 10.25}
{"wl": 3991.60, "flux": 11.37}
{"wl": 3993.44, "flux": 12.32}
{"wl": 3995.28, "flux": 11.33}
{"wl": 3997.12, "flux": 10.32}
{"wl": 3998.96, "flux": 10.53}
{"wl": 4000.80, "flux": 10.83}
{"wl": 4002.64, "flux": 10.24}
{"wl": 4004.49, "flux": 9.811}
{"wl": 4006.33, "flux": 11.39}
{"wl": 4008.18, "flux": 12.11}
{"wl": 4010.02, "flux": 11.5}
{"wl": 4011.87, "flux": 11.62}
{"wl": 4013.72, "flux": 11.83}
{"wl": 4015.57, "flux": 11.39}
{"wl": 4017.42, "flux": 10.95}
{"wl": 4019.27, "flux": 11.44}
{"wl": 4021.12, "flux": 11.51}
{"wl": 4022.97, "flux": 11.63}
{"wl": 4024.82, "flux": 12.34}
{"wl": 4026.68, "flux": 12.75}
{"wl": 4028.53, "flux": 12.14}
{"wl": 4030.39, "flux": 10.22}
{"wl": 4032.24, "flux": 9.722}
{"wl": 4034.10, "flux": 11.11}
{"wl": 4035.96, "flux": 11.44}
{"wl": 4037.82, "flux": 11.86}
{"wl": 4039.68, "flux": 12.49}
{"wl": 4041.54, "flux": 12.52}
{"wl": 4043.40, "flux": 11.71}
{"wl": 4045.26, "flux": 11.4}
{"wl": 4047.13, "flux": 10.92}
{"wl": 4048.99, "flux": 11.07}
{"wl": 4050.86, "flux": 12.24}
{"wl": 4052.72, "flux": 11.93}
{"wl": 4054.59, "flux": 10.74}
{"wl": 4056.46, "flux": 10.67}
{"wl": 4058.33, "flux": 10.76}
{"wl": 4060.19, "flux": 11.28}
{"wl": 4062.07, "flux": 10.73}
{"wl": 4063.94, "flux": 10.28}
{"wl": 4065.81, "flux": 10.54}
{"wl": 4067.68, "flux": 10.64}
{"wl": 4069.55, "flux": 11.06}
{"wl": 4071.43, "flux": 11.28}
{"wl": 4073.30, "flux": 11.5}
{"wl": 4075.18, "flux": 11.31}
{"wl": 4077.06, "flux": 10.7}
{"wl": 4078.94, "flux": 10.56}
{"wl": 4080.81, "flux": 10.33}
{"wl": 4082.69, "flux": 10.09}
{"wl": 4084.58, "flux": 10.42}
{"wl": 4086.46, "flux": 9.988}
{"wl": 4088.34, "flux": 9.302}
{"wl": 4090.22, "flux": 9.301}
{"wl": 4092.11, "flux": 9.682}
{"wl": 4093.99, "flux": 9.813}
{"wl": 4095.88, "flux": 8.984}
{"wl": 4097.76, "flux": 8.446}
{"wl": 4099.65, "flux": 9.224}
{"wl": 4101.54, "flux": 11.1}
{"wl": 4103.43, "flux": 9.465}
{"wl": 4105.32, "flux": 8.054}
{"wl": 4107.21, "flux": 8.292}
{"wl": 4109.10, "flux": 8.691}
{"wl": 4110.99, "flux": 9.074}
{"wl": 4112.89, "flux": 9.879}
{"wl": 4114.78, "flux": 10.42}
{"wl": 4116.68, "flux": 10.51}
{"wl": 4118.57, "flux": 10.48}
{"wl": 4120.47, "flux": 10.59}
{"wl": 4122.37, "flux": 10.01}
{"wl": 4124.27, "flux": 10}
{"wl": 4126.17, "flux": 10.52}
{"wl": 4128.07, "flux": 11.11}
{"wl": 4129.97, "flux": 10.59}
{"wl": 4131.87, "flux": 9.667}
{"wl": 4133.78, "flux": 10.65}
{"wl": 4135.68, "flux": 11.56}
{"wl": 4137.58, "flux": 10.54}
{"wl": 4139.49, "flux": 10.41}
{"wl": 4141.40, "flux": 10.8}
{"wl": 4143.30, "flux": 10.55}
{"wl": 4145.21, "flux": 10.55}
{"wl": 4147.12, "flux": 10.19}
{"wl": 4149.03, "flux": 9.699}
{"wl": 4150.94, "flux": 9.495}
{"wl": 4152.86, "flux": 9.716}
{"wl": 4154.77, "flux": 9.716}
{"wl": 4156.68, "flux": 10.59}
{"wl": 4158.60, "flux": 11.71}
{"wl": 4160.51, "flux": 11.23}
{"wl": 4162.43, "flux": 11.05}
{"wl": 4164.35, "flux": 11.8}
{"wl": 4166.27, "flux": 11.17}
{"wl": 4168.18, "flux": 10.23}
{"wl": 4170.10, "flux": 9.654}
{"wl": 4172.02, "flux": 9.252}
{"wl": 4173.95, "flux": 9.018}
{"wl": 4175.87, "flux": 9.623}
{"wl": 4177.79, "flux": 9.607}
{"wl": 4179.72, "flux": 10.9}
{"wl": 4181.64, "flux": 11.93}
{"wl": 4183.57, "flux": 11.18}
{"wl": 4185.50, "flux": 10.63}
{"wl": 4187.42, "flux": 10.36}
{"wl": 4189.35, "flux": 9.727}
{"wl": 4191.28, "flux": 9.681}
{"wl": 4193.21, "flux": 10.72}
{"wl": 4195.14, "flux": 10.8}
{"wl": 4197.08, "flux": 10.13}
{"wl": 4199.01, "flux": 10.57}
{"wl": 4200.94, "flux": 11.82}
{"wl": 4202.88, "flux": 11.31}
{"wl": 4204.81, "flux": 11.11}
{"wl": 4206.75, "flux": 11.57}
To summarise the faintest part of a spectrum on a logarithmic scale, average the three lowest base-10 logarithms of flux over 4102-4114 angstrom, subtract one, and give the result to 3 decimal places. -0.079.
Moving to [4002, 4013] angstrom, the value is 0.020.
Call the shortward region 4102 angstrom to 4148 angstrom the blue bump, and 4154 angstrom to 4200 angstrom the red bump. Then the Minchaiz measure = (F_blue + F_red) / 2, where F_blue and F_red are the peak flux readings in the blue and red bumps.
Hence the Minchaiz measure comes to 11.7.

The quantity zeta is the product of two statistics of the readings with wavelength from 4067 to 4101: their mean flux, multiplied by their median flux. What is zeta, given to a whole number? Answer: 104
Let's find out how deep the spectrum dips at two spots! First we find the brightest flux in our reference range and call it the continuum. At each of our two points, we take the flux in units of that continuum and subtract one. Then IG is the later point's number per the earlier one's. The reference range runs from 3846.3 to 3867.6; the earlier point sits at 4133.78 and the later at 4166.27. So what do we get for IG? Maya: 0.76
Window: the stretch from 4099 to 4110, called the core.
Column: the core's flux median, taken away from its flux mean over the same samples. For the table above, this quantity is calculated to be 0.18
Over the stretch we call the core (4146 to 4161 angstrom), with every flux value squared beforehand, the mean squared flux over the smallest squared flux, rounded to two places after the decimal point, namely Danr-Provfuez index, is 1.18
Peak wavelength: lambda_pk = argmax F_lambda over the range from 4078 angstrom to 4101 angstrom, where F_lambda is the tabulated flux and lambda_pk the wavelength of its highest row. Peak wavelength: 4078.94 angstrom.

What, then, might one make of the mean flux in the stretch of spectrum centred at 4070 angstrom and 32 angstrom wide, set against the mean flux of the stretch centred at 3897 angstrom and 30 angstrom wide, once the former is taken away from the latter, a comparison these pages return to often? -1.7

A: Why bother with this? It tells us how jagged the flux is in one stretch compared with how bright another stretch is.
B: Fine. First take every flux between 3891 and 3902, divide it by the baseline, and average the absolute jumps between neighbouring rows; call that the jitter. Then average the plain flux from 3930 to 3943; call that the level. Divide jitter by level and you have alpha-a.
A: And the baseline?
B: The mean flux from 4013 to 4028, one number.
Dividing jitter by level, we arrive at 0.0049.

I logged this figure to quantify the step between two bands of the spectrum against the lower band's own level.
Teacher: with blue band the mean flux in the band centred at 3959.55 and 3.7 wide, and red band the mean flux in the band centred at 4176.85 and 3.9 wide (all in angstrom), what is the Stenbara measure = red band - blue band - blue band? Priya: -10.9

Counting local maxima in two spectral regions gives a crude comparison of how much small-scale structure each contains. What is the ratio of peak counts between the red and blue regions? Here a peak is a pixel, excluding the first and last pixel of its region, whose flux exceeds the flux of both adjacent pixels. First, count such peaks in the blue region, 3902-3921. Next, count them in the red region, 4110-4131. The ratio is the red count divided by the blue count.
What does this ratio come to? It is 1.5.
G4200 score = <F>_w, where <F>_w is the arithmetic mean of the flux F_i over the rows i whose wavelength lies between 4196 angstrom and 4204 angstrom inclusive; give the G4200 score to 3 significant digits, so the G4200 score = 11.0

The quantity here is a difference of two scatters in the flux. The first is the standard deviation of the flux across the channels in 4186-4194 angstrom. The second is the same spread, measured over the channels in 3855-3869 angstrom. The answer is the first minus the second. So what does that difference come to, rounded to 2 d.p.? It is -0.60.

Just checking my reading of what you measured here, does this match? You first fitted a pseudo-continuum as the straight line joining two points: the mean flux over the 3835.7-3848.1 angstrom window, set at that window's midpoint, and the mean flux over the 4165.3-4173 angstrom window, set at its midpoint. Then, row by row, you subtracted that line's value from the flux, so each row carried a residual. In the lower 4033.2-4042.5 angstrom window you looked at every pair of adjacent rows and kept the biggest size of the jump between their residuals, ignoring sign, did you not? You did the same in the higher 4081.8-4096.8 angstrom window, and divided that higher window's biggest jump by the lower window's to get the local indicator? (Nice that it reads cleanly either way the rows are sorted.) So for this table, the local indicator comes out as 1.3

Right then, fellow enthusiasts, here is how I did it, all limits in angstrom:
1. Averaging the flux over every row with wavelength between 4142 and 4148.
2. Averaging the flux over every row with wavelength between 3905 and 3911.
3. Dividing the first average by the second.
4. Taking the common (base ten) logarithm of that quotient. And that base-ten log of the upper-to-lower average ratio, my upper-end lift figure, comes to -0.01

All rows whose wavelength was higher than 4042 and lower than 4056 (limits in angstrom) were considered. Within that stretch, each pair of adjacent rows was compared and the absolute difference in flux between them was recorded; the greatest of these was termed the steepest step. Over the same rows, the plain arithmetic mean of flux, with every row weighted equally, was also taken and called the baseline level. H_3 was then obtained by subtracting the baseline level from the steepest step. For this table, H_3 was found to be -10.2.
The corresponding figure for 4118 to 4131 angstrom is -9.9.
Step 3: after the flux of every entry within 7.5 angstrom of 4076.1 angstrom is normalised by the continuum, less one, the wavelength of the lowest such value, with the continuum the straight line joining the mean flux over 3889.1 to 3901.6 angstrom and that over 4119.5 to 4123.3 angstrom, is 4082.69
